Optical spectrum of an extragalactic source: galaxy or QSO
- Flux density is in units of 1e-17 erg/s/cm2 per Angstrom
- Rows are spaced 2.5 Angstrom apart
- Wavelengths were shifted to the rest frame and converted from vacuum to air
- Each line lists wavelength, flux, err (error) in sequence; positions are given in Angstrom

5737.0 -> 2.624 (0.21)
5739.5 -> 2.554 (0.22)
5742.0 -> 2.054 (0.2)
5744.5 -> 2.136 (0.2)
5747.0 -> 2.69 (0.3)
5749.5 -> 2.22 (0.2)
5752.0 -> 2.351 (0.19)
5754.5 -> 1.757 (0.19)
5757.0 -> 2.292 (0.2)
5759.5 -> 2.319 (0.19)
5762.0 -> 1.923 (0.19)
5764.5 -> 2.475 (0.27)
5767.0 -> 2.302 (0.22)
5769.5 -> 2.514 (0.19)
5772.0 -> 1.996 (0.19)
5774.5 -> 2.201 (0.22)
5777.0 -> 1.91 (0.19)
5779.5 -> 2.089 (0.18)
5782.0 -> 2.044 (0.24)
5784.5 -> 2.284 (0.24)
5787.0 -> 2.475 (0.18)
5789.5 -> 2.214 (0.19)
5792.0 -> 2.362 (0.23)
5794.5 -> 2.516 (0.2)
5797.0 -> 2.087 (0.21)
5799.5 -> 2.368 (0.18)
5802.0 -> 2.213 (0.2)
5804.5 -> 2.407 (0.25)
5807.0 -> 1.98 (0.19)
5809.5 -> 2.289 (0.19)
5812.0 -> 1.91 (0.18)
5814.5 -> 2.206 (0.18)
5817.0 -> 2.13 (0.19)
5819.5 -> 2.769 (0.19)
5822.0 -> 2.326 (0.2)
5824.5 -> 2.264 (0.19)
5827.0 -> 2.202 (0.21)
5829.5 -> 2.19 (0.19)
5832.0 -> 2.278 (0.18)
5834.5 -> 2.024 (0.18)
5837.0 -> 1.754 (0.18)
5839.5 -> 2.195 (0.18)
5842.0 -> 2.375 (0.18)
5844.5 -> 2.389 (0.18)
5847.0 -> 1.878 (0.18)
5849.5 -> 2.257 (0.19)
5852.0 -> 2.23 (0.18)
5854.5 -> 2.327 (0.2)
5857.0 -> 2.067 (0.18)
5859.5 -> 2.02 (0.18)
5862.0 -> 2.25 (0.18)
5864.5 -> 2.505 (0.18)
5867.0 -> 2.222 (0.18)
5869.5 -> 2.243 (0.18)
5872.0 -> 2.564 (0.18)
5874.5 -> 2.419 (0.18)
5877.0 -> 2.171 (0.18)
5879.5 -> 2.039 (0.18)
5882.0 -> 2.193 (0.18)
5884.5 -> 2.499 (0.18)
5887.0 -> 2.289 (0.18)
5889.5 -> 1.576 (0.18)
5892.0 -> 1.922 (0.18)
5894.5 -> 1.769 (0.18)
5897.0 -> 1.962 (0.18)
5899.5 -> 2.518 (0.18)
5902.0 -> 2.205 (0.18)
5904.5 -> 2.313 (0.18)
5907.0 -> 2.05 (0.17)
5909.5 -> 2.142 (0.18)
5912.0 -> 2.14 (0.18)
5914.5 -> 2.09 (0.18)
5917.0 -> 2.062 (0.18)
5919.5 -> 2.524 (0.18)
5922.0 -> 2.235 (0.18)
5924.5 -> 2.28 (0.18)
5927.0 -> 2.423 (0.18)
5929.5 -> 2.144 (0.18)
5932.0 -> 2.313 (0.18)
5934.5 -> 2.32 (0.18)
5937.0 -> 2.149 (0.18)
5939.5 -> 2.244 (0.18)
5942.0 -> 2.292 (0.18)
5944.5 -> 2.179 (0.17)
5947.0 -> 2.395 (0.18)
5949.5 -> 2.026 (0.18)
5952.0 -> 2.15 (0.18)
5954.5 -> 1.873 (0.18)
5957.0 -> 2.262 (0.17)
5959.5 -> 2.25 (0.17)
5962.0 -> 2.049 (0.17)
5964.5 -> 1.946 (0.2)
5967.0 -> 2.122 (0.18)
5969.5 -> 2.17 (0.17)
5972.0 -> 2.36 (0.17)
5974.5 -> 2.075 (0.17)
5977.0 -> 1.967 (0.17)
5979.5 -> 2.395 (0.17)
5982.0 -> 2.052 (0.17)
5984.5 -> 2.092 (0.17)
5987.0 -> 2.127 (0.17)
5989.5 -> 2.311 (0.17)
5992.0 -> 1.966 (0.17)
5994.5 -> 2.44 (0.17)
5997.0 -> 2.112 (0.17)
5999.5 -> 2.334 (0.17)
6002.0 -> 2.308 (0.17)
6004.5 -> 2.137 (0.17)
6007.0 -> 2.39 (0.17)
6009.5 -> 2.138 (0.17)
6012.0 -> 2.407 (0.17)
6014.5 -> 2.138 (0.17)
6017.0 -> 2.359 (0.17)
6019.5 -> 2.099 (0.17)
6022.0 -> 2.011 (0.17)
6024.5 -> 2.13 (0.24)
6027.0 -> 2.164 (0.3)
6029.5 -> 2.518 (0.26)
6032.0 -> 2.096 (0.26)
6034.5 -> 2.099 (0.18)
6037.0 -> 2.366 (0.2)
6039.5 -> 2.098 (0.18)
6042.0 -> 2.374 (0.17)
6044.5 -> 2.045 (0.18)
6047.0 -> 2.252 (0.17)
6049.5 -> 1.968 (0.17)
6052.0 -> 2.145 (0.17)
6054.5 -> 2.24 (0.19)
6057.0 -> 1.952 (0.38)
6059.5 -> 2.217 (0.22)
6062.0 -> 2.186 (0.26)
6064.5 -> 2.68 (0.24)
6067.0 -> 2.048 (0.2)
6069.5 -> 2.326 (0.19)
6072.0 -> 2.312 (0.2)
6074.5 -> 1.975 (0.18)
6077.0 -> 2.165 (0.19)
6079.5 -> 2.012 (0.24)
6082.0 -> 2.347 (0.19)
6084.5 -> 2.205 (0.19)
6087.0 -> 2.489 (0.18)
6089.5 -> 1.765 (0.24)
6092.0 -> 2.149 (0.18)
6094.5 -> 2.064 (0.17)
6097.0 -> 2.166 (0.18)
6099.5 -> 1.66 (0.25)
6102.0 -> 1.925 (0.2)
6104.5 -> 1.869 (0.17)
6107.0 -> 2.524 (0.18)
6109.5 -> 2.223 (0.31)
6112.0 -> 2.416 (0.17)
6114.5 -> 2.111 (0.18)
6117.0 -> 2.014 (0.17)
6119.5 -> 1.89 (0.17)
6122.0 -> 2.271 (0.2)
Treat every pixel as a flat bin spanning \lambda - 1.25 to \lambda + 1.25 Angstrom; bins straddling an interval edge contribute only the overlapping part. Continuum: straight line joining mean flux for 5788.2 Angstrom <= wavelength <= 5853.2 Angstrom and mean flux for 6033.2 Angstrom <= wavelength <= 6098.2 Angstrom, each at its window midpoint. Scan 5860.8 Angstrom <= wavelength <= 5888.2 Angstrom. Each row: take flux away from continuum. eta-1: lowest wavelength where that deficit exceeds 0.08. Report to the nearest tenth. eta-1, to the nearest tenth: 5879.5 Angstrom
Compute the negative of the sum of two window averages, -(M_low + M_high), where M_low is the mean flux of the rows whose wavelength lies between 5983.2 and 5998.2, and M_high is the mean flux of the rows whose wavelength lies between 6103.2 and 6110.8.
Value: -4.38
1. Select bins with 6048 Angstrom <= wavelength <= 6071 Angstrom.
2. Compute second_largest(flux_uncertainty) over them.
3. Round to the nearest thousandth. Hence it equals 0.260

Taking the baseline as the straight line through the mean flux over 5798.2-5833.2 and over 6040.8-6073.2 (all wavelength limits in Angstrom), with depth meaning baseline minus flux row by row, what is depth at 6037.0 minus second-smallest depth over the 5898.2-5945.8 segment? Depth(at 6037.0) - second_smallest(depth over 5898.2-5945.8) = 0.13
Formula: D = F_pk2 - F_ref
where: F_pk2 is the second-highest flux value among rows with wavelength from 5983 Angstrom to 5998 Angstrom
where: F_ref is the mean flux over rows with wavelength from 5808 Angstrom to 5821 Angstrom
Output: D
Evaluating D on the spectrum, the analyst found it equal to 0.05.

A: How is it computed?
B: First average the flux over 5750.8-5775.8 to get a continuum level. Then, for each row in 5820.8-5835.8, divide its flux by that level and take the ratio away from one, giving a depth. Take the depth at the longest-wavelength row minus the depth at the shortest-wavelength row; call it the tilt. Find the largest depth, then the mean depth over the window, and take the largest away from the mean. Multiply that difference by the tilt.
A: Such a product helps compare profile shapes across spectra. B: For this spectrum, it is -0.012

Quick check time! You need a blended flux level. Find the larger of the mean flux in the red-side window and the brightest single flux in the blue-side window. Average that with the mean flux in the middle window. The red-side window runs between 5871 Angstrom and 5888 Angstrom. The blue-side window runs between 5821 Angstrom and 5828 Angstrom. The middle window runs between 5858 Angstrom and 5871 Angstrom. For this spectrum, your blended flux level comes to 2.29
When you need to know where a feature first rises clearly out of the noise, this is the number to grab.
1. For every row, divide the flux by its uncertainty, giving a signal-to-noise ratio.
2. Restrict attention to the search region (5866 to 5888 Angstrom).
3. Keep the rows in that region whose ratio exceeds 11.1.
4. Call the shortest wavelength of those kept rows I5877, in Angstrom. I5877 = 5867.0 Angstrom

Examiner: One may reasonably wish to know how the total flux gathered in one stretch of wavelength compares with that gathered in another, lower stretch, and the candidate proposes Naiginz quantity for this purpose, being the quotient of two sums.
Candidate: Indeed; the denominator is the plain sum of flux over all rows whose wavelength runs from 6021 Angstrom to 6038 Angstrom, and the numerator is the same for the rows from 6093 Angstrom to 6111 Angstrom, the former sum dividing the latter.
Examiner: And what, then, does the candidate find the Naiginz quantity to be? 0.94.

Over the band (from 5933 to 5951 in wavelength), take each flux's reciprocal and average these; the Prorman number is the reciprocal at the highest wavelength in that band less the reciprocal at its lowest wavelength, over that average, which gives 0.14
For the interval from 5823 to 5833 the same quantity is -0.01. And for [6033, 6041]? 0.00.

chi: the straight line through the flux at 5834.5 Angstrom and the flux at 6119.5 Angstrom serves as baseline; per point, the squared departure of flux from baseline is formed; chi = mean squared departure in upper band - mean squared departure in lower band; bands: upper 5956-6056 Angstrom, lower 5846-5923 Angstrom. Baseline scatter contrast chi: 0.00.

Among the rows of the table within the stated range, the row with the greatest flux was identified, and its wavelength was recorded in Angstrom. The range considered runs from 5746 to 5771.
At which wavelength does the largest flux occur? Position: 5747.0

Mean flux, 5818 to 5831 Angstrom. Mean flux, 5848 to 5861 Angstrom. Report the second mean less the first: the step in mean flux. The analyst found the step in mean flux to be -0.17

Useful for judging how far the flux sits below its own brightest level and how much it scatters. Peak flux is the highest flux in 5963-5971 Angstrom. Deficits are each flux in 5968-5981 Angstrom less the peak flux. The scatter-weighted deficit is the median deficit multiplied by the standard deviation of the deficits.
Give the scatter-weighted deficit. 0.000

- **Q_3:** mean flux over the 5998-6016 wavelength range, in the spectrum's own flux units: 2.26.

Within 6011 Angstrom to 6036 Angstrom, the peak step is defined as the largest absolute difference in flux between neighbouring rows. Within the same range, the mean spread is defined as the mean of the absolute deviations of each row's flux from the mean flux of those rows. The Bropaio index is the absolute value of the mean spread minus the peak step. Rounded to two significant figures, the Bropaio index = 0.29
